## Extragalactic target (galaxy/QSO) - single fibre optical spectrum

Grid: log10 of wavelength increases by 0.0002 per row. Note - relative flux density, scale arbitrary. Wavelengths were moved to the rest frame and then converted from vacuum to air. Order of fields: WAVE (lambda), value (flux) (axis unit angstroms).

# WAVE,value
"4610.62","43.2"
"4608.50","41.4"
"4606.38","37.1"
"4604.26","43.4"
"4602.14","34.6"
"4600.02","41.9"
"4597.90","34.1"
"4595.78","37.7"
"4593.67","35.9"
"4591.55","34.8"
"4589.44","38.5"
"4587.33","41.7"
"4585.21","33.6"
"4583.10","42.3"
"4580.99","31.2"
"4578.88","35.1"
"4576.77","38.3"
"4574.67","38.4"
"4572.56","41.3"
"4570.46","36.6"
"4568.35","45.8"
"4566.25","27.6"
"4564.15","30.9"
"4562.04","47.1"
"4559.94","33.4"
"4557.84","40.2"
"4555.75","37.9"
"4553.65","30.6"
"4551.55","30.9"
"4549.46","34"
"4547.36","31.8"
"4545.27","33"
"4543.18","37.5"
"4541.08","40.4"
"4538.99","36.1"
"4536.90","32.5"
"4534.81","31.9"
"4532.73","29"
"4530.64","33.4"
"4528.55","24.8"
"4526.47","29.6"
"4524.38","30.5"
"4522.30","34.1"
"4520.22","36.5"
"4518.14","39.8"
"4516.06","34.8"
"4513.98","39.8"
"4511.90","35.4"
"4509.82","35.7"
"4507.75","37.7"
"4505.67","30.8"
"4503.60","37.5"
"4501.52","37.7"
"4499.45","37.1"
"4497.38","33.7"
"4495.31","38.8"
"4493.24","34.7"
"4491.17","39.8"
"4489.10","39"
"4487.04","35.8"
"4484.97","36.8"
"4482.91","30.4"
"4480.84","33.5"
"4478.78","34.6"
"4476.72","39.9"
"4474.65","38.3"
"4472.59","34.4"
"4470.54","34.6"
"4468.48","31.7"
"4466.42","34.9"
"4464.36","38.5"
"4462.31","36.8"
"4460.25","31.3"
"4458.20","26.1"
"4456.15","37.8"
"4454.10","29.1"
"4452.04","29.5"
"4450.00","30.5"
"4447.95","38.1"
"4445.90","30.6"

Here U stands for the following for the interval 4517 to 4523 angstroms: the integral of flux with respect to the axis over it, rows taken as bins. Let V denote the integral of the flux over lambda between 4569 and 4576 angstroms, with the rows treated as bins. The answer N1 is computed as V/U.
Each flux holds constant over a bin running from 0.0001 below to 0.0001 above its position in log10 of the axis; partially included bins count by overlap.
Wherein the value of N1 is 1.2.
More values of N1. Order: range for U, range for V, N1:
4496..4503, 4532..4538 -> 0.7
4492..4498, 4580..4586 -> 1.0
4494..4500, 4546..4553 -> 1.0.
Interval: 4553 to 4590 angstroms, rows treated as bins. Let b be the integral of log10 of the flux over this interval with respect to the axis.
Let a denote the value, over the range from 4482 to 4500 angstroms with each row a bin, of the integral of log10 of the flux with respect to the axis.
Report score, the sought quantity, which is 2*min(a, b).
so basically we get 56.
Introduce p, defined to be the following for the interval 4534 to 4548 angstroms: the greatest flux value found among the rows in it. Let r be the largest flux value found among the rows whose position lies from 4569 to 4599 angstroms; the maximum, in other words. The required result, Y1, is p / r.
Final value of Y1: 0.96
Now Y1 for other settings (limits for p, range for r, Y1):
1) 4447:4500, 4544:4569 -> 0.85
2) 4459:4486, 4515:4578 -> 0.85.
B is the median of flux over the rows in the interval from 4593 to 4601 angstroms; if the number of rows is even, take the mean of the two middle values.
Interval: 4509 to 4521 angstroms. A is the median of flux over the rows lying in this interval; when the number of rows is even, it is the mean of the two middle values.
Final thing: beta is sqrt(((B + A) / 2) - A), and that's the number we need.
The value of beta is 0.6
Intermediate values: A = 36.1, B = 36.8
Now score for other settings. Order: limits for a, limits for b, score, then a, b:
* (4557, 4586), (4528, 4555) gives 82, 45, 41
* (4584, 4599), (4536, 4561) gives 47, 23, 39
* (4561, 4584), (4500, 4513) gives 40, 36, 20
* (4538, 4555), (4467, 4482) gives 46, 26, 23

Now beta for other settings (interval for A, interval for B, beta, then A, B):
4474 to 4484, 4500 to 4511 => 1.2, 34.6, 37.5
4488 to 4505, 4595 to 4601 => 0.2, 37.6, 37.7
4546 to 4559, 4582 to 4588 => 2.1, 32.9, 41.7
